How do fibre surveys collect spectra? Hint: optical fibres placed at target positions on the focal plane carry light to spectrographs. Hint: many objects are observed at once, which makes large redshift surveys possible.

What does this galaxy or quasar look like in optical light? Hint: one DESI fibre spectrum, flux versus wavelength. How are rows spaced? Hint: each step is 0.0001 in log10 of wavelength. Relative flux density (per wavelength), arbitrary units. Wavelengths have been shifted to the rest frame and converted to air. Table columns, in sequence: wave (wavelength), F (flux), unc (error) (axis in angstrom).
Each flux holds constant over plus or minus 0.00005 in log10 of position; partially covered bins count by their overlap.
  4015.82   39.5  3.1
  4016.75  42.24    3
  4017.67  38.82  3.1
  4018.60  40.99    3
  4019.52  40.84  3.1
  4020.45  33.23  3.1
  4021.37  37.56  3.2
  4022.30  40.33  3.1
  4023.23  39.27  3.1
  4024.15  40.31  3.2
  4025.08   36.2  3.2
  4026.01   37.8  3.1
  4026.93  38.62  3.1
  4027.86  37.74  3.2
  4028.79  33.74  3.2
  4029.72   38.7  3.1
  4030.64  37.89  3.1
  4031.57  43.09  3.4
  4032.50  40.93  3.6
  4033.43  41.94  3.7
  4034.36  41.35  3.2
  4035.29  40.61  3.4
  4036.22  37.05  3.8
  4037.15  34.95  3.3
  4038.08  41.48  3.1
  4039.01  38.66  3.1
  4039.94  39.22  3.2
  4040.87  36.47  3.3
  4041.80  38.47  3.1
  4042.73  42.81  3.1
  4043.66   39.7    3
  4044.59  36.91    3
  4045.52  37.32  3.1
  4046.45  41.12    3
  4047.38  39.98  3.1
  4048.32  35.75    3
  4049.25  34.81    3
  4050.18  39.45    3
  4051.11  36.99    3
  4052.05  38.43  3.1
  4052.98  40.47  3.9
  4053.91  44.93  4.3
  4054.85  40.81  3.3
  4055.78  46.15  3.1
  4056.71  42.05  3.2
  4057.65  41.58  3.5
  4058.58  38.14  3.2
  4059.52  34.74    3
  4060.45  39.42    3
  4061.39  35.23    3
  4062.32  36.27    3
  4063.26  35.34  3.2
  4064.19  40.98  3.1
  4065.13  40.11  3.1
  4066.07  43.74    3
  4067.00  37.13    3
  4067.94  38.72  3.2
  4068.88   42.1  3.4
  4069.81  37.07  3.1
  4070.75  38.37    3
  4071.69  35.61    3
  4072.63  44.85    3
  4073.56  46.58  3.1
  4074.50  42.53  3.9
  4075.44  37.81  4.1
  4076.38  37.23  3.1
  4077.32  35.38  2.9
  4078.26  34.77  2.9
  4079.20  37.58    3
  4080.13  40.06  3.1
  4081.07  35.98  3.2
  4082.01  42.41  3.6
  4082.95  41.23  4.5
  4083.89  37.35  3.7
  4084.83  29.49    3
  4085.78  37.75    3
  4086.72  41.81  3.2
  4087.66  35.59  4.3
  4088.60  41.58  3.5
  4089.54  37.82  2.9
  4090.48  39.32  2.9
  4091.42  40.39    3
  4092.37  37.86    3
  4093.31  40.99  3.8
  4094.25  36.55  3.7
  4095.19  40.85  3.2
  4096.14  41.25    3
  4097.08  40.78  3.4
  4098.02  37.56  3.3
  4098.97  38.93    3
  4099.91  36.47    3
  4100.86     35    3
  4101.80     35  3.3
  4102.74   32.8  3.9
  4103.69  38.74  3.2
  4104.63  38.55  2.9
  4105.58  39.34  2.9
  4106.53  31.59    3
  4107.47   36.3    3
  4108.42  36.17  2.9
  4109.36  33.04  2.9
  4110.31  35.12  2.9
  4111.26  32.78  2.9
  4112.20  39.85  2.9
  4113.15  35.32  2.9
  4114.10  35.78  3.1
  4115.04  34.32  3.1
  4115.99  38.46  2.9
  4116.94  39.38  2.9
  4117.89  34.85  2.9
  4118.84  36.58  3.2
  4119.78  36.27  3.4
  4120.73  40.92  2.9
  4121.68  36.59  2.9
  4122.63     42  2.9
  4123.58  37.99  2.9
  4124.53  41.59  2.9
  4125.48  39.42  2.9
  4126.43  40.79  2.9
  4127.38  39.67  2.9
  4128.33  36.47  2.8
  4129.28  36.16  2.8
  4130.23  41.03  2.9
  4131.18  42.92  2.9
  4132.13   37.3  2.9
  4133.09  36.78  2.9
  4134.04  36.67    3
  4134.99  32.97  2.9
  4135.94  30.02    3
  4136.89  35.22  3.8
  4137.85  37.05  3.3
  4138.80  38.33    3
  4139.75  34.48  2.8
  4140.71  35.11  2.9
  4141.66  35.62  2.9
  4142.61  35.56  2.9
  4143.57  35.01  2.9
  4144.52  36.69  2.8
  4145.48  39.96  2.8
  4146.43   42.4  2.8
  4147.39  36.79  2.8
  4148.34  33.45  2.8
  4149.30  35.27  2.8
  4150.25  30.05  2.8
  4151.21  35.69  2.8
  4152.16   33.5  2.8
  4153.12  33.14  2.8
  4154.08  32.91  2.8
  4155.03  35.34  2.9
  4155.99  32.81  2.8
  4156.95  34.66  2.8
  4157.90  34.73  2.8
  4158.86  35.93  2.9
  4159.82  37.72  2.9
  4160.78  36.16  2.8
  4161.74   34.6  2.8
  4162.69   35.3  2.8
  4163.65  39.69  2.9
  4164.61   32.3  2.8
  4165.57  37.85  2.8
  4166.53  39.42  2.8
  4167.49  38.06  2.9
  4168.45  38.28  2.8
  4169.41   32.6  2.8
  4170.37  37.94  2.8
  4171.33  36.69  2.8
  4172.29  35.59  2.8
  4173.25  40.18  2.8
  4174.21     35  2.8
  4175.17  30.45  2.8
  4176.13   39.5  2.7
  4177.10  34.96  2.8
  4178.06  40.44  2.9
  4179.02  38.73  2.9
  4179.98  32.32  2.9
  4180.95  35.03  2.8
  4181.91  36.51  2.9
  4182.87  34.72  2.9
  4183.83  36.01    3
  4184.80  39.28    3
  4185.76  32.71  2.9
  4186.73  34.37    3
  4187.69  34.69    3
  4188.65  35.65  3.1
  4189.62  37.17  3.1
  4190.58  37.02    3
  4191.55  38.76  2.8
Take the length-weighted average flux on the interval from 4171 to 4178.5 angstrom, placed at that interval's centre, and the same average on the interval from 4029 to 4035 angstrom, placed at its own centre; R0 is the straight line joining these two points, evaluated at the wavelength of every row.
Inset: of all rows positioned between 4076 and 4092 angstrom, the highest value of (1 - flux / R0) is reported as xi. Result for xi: 0.243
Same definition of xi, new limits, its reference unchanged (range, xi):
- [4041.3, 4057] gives 0.127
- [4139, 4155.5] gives 0.193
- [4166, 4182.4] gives 0.167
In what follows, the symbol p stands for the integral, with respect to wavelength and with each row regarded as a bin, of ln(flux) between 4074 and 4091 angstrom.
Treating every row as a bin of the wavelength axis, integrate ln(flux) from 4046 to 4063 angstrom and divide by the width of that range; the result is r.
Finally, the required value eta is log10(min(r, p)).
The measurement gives 0.564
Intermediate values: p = 61.8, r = 3.66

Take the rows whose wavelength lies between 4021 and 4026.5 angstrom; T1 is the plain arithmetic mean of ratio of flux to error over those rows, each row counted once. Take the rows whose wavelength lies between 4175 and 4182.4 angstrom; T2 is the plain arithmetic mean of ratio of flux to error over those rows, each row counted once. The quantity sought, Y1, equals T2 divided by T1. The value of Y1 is 1.04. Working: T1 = 12.3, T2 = 12.7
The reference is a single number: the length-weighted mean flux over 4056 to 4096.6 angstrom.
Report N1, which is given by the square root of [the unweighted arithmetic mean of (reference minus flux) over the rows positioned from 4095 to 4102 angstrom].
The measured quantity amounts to 0.83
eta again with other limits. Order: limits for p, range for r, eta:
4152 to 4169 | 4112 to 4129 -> 0.561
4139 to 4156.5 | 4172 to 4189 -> 0.554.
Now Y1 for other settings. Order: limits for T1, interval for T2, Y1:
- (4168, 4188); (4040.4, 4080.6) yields 0.99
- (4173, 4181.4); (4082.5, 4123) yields 0.93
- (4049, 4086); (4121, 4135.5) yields 1.10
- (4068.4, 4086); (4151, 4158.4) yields 1.02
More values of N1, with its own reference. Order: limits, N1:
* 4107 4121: 1.60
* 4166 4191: 1.62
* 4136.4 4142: 1.72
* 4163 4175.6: 1.56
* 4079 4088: 0.99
